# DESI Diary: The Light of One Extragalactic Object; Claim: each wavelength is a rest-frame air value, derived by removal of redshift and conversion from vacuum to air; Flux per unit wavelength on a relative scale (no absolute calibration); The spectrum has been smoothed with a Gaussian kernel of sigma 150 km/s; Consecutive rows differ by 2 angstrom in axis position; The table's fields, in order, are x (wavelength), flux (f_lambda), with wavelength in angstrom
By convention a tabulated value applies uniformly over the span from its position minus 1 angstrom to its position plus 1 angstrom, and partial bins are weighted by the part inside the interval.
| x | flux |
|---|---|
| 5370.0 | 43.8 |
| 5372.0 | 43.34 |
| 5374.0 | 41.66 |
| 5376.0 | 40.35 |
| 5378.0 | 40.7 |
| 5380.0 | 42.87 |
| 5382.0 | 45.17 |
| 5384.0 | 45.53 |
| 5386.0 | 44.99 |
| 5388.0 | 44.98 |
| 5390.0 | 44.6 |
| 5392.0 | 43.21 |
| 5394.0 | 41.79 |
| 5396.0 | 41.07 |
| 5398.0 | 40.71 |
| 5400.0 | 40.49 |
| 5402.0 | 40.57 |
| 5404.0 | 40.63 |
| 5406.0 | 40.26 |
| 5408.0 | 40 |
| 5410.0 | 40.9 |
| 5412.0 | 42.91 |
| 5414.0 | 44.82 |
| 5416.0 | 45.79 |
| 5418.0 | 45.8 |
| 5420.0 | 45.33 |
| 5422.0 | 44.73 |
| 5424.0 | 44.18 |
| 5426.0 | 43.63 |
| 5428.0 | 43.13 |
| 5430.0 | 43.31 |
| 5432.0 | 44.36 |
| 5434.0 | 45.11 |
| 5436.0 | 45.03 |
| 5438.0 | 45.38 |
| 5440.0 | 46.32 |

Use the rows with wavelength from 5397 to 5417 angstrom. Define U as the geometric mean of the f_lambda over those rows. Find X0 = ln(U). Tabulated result 3.73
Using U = 41.7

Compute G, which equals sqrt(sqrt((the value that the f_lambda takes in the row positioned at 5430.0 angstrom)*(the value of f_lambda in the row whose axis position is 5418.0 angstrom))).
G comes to 6.67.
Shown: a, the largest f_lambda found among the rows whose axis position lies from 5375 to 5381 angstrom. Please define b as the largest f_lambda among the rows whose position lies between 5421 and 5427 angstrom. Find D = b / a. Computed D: 1.04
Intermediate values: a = 42.87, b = 44.73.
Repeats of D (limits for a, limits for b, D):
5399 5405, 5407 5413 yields 1.06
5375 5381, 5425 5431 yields 1.02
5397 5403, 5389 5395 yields 1.10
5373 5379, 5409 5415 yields 1.08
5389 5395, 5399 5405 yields 0.91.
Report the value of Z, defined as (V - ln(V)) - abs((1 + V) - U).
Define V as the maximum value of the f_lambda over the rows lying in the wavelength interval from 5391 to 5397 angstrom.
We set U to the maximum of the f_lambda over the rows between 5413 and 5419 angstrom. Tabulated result 37.9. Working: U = 45.8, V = 43.21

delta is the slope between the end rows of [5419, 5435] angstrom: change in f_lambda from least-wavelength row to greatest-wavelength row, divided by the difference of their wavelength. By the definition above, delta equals -0.02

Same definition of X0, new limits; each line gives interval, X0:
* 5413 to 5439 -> 3.80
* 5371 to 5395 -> 3.77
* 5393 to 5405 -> 3.71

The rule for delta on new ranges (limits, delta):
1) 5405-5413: 0.44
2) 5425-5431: -0.08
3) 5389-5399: -0.49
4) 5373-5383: 0.44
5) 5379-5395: -0.08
